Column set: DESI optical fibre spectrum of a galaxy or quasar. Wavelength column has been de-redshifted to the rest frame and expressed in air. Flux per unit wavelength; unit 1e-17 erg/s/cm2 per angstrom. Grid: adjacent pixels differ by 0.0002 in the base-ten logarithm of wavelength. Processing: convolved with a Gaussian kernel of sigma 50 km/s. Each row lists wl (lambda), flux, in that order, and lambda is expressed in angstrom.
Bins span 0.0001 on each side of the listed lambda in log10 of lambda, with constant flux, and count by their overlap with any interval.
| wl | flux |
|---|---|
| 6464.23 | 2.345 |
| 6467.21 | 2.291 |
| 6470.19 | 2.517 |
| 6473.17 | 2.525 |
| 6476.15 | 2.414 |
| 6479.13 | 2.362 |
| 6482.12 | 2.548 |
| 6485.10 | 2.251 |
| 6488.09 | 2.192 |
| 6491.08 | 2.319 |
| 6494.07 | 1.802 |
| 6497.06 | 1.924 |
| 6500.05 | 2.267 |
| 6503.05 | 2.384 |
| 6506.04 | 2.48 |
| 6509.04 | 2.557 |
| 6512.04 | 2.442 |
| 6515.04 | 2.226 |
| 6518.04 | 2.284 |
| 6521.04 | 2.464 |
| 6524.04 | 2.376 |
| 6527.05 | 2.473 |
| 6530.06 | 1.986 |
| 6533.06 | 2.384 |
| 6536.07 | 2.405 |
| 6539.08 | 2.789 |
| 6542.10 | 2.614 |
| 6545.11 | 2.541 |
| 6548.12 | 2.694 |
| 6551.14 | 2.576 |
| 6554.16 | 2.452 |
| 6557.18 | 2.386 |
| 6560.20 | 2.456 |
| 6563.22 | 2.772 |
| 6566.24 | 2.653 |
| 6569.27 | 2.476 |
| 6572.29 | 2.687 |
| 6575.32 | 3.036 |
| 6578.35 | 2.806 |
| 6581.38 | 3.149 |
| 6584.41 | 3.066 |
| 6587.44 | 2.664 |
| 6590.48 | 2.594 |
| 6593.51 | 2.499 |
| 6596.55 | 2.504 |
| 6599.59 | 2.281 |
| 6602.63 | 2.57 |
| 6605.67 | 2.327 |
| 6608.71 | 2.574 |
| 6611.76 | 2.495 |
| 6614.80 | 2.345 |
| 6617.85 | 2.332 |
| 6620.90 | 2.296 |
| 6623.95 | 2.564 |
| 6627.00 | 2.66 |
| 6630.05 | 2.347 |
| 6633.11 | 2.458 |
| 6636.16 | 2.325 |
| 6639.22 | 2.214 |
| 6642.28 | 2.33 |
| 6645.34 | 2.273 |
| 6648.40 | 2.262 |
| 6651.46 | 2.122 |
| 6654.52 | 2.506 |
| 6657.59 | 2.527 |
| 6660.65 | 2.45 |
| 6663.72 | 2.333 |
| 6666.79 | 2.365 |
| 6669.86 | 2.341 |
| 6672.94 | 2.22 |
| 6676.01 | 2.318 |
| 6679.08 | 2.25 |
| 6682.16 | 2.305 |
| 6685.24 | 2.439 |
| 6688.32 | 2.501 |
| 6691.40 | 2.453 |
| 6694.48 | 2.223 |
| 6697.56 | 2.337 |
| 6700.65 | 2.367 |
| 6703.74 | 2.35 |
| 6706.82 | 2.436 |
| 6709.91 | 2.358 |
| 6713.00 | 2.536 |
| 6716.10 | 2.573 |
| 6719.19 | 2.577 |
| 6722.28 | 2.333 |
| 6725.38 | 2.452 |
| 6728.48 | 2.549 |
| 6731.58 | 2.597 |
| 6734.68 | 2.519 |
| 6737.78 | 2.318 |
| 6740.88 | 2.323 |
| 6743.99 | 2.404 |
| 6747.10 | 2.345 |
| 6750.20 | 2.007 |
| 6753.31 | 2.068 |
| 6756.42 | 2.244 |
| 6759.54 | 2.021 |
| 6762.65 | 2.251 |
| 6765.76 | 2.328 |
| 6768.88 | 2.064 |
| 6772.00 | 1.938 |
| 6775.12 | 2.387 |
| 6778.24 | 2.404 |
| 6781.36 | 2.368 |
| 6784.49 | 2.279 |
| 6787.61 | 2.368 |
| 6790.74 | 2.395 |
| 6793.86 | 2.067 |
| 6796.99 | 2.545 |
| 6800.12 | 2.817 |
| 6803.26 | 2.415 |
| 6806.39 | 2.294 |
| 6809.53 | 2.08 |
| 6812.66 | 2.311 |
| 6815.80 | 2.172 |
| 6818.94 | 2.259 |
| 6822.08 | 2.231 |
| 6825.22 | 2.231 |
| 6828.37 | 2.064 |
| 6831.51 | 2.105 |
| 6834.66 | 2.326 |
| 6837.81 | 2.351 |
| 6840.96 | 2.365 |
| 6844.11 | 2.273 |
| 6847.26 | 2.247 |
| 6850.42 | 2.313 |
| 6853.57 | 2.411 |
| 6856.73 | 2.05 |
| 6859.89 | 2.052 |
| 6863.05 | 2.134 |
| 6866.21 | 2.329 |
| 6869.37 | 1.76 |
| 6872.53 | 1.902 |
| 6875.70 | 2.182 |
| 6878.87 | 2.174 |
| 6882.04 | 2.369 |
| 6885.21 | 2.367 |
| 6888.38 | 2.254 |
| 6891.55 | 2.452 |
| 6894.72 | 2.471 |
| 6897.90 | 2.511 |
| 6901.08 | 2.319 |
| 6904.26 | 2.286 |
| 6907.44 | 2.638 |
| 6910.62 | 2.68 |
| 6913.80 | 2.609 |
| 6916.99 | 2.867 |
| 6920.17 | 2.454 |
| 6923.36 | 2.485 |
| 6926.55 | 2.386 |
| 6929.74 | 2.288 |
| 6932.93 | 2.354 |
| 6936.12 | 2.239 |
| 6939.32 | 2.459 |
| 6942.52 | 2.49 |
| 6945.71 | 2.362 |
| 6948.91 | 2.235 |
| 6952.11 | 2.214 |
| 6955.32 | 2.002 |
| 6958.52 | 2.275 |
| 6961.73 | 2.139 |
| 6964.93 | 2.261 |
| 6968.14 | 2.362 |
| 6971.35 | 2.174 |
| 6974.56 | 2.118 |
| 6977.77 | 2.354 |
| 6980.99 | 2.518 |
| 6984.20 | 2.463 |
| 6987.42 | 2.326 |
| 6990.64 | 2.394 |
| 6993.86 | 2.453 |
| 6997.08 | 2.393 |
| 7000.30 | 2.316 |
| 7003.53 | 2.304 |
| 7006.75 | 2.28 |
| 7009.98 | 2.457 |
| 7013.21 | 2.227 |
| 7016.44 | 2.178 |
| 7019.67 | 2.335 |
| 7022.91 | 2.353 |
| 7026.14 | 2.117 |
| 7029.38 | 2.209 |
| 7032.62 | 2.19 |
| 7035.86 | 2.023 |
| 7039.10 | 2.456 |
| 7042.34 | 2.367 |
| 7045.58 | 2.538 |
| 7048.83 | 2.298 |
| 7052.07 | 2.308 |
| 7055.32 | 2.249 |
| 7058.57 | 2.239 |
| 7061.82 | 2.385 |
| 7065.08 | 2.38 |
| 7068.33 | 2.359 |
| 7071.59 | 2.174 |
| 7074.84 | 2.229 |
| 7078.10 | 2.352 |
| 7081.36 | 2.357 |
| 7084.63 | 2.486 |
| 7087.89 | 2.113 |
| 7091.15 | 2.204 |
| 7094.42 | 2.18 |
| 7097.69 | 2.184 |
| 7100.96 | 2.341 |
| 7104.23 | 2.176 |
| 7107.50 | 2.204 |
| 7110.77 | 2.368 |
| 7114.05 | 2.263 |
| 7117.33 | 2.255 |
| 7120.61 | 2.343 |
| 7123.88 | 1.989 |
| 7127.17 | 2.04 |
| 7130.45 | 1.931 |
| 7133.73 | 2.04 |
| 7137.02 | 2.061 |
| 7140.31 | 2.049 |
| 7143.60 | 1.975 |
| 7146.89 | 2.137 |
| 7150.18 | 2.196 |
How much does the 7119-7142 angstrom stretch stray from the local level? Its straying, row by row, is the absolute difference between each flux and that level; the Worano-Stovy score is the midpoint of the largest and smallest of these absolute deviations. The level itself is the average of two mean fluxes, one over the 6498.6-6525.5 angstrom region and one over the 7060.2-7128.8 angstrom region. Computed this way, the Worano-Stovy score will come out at 0.21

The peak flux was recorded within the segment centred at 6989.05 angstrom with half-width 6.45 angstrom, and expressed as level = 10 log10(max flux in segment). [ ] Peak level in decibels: 3.91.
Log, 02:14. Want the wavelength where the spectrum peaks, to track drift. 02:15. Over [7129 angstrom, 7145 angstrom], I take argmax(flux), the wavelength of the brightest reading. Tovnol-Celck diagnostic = 7137.02 angstrom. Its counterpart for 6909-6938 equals 6916.99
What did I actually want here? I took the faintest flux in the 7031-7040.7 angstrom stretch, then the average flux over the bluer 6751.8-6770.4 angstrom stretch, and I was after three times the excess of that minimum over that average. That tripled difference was -0.42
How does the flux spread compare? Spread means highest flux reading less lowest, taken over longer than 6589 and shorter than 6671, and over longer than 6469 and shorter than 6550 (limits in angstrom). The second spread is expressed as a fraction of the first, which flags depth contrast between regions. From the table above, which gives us 1.8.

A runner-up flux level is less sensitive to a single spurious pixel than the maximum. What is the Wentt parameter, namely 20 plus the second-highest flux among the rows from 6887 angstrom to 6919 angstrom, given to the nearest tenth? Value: 22.7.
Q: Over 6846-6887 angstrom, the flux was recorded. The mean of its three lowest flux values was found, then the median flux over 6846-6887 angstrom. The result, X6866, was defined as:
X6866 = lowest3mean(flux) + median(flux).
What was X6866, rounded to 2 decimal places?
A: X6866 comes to 4.09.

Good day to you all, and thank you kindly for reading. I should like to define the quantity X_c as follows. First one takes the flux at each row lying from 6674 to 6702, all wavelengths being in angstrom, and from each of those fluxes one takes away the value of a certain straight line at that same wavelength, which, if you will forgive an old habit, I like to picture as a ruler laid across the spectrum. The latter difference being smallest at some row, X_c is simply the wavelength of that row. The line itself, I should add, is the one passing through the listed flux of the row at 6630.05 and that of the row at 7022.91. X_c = 6694.48 angstrom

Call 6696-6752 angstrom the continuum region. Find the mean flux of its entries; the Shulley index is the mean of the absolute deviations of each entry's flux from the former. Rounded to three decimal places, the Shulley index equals 0.107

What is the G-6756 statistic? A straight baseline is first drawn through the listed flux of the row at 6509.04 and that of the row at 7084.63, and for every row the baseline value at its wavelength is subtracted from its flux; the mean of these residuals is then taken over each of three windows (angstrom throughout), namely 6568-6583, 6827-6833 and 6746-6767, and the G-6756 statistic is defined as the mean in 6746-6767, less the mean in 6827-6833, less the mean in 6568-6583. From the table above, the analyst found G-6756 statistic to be -0.2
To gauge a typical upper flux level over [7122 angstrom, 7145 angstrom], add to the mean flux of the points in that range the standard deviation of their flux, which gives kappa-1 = 2.06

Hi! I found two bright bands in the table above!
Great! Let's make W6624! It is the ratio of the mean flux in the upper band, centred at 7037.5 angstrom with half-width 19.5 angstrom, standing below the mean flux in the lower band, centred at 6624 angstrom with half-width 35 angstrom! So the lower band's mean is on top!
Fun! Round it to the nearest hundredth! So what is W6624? 1.05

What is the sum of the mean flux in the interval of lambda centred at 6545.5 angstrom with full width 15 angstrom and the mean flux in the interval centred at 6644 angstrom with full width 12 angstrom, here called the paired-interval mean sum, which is 4.9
